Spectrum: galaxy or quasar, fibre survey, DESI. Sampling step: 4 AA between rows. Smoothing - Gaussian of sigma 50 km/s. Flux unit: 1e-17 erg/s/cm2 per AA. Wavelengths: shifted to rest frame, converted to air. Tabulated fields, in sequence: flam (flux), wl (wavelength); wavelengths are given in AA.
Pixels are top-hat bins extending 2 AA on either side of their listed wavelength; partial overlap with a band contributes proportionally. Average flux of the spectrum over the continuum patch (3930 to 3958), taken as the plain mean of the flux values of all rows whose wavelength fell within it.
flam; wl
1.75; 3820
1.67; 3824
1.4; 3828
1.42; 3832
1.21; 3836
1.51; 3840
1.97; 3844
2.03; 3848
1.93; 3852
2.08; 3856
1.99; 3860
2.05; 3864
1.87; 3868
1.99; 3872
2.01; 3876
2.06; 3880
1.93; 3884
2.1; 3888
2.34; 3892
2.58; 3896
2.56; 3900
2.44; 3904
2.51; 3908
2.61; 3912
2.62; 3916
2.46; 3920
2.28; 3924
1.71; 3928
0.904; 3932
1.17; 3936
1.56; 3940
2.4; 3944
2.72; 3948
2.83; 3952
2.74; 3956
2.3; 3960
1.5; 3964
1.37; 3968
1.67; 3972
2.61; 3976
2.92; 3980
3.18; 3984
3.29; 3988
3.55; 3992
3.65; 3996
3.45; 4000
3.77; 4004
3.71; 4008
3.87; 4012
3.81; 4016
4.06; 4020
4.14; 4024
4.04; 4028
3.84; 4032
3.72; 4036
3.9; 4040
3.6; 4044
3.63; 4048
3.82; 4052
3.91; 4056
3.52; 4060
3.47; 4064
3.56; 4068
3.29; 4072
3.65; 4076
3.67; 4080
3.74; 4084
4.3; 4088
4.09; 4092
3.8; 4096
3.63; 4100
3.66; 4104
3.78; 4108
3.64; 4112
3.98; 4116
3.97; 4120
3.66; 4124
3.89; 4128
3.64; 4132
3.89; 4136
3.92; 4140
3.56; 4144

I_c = 2.05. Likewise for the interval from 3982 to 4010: 3.51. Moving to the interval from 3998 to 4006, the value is 3.61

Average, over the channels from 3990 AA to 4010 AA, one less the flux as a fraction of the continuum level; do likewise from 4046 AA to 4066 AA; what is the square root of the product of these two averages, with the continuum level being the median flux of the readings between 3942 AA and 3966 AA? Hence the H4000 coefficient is 0.42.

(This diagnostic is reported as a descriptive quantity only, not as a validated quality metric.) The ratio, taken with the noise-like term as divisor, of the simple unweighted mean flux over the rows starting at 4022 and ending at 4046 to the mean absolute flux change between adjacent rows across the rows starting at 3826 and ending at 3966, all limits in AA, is 17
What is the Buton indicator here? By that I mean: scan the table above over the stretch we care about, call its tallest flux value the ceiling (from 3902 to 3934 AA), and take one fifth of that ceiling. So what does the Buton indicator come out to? 0.5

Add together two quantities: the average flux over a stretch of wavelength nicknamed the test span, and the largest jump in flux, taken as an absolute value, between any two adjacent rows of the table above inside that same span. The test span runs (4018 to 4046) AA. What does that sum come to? 4.2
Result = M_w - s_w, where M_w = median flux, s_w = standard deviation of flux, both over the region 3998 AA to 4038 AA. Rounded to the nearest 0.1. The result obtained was 3.6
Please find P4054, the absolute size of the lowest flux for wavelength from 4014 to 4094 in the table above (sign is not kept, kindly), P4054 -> 3.3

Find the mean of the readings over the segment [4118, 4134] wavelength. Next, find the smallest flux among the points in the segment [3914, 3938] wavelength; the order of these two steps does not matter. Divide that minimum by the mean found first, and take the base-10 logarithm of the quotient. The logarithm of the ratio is -0.62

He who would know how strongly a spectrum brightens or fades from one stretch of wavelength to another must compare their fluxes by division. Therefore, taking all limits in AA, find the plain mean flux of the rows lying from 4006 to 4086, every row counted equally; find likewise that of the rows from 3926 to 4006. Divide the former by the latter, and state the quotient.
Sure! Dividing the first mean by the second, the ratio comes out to 1.52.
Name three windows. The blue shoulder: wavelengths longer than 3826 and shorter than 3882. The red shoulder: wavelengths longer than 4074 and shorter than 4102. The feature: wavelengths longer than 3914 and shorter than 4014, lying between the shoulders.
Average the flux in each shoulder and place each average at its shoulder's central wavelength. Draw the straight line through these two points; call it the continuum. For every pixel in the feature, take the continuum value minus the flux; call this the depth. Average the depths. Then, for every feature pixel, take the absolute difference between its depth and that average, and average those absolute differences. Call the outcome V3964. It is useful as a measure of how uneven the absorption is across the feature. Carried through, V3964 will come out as 0.60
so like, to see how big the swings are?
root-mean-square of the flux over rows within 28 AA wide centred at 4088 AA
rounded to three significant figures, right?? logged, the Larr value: 3.85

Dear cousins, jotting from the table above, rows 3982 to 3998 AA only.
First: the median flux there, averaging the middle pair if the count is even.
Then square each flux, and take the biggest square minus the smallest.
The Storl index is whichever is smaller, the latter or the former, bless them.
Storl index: 3.2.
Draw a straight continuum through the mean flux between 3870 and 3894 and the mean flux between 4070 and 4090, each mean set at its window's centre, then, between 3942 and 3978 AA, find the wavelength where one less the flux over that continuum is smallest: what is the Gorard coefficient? 3952 AA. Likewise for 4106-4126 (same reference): 4116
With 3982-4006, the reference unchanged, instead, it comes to 4004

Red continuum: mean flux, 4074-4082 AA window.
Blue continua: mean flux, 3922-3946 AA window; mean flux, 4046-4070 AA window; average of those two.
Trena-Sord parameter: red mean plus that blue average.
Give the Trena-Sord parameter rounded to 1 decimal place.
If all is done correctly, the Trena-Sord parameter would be 6.3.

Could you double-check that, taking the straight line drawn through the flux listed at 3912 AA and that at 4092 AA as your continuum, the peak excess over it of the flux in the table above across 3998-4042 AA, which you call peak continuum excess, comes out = 0.6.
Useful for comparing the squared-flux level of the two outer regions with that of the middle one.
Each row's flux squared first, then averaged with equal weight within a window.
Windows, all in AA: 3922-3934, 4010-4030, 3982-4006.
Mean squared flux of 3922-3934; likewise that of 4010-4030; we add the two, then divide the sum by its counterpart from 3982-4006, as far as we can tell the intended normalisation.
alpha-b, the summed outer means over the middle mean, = 1.6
